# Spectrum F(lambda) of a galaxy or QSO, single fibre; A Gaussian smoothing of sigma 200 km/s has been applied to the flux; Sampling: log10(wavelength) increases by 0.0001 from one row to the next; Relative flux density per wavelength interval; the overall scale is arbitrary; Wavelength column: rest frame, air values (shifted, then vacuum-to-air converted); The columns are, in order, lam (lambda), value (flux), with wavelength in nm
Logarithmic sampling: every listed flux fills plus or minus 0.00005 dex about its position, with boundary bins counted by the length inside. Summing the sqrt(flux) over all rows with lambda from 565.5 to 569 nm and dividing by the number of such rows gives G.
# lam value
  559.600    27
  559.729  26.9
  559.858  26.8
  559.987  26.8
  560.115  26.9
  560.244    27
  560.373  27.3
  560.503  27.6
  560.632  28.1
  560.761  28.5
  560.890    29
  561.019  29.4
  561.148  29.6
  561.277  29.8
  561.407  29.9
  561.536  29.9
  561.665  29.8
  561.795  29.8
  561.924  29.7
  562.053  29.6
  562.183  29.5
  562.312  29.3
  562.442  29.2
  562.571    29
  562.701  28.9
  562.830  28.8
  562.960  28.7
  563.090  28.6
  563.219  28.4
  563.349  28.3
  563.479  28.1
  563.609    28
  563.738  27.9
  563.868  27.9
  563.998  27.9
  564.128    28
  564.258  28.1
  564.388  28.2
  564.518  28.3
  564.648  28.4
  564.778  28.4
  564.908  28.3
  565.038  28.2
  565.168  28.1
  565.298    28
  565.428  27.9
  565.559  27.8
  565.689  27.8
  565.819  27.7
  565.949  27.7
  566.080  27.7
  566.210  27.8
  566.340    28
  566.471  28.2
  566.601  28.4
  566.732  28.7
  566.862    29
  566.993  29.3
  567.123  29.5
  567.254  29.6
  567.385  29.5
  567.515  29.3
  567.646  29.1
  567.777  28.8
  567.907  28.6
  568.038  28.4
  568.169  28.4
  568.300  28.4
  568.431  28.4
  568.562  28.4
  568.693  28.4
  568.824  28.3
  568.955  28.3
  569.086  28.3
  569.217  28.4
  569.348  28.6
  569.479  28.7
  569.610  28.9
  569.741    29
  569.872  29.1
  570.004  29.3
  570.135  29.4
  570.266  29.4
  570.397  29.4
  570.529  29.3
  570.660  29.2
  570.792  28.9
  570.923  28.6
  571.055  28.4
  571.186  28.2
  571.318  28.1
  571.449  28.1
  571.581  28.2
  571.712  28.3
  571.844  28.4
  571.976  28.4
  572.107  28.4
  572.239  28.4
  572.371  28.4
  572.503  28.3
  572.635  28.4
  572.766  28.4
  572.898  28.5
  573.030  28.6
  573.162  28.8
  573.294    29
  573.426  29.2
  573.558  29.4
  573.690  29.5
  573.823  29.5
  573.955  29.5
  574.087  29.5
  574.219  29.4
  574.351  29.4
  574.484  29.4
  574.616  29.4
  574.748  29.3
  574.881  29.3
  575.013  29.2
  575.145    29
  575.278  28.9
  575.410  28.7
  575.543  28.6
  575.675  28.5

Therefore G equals 5.34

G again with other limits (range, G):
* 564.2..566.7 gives 5.30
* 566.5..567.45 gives 5.40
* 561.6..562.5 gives 5.44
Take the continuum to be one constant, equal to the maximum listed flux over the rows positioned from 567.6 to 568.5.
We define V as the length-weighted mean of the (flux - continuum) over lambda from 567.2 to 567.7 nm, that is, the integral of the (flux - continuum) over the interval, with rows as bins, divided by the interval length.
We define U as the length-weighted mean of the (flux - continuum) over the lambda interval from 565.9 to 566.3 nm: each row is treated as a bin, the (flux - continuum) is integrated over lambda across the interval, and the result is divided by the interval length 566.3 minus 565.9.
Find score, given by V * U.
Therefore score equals -0.37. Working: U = -1.3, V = 0.3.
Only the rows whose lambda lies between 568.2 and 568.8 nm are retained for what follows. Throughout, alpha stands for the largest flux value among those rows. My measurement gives 28.4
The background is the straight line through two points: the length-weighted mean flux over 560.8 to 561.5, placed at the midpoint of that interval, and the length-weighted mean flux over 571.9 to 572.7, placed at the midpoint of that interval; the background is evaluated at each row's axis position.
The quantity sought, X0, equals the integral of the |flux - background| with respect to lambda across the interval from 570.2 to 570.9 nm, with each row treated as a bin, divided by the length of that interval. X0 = 0.7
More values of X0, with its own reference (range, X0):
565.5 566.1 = 1.3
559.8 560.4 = 2.7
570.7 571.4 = 0.3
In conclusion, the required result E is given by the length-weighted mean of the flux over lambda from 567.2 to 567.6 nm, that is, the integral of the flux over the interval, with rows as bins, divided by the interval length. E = 29.44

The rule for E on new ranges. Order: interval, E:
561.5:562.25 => 29.72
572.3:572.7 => 28.33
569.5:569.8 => 28.94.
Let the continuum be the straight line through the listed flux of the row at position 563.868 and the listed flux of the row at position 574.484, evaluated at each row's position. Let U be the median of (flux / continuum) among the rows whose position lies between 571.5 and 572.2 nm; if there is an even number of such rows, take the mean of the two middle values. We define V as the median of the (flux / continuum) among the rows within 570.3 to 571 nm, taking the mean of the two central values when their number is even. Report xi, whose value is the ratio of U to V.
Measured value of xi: 0.97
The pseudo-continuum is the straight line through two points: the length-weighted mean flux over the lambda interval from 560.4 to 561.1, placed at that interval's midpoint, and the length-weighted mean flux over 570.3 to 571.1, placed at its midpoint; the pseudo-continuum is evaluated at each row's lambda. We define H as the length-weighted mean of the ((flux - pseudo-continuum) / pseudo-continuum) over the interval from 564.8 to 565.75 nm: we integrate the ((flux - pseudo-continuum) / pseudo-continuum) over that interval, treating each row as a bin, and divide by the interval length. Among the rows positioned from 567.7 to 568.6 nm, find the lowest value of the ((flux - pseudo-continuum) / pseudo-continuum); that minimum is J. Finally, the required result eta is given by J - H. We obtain 0.007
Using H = -0.023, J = -0.016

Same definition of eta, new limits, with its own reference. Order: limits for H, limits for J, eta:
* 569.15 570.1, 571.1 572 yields -0.030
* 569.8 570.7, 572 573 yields -0.038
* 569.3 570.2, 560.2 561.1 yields -0.053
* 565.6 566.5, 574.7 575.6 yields 0.010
